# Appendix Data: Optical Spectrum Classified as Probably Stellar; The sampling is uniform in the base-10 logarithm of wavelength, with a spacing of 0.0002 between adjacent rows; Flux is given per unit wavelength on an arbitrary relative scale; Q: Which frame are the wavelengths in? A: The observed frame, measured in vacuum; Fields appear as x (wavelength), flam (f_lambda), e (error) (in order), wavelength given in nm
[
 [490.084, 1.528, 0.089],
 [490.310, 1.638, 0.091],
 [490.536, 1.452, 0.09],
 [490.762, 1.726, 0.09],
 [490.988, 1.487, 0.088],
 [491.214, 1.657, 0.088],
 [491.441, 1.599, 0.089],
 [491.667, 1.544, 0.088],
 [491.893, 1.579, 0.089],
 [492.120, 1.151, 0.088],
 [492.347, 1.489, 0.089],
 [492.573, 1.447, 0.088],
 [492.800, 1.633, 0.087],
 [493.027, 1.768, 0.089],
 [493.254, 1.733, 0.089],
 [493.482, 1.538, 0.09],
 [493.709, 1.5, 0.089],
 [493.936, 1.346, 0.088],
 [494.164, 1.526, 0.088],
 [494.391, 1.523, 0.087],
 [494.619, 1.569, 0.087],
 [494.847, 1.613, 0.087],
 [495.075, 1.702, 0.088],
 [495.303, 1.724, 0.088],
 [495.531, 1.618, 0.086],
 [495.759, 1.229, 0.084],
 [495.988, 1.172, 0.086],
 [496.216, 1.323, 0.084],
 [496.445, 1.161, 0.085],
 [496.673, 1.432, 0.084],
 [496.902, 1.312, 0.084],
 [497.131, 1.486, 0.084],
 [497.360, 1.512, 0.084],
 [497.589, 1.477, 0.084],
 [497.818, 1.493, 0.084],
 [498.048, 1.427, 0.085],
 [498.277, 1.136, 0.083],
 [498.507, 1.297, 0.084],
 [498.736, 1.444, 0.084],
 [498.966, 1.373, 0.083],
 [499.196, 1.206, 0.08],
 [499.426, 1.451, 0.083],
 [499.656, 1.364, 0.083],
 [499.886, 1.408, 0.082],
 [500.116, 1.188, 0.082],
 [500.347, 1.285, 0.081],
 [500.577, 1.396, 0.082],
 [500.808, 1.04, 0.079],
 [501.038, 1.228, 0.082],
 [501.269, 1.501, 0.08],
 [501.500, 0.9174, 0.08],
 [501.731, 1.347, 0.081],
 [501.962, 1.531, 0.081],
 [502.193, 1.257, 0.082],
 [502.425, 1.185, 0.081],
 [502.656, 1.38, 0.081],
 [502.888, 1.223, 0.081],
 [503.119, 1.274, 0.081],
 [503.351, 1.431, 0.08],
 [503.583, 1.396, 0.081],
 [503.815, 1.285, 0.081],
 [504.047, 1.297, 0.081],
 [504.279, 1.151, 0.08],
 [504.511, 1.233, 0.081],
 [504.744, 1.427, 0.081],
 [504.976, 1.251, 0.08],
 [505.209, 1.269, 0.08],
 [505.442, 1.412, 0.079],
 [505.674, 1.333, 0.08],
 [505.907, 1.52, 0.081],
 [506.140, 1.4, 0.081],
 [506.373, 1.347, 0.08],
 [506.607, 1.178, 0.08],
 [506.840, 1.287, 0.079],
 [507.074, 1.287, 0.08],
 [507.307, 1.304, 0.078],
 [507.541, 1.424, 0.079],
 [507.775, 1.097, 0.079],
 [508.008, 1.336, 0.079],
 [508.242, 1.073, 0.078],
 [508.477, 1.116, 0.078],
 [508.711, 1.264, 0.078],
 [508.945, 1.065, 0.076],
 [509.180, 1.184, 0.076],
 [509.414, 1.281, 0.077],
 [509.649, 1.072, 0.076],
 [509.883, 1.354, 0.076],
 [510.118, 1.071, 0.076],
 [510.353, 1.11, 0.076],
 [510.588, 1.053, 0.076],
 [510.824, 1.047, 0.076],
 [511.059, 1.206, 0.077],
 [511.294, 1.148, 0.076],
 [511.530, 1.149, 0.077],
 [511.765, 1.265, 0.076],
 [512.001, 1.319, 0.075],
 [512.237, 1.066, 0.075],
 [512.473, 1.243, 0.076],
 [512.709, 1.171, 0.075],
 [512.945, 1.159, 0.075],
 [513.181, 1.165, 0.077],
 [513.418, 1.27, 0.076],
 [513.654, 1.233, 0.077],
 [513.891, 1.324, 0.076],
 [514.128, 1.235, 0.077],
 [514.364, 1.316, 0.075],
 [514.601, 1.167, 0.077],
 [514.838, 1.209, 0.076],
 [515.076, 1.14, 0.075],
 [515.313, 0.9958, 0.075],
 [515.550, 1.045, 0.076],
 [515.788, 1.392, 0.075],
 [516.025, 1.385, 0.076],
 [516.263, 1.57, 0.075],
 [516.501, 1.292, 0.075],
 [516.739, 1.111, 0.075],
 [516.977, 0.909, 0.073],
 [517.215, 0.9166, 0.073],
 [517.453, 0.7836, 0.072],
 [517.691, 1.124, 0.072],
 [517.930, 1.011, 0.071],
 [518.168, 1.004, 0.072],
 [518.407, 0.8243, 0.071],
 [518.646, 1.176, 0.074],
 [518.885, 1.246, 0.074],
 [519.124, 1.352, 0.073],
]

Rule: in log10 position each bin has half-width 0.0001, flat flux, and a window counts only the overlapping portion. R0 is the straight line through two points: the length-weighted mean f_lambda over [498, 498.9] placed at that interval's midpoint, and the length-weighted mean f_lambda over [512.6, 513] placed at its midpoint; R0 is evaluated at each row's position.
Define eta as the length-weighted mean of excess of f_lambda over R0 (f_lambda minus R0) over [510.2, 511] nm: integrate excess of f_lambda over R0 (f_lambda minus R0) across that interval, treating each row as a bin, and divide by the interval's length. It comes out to -0.11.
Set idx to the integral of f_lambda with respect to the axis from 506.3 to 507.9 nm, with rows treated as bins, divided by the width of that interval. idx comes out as 1.27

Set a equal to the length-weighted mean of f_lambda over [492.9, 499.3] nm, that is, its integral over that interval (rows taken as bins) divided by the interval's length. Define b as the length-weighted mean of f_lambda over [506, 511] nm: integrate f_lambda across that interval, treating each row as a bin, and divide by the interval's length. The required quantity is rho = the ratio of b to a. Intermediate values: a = 1.45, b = 1.21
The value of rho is 0.83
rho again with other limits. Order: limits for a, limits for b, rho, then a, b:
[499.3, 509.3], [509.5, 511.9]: 0.89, 1.29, 1.15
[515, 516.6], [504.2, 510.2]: 1.00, 1.26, 1.26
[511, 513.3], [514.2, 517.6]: 0.98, 1.19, 1.16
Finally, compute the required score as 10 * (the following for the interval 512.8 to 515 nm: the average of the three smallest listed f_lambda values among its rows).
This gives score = 11.6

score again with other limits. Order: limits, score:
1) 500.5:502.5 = 10.5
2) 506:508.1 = 11.9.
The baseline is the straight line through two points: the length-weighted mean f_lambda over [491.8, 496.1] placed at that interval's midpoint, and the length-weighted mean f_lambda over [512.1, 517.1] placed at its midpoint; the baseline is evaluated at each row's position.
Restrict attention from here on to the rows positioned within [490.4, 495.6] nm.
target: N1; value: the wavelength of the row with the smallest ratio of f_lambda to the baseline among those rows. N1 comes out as 492.120 nm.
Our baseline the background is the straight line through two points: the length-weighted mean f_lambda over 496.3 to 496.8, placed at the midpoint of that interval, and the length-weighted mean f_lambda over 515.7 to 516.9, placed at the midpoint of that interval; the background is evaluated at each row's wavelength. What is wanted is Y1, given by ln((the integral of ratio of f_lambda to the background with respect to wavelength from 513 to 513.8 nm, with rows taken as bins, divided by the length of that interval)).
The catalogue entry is -0.08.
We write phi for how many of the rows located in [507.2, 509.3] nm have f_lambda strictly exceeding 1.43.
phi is 0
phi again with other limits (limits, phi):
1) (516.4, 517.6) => 0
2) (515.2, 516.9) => 1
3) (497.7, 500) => 3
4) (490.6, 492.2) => 6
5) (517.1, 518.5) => 0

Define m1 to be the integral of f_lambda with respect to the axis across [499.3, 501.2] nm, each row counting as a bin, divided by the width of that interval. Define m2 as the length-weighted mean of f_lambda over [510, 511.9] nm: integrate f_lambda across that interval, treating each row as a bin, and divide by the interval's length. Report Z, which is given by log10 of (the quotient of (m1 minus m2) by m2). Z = -0.83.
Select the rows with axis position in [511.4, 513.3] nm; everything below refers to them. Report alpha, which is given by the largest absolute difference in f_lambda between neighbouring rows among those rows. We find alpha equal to 0.25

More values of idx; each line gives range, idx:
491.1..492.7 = 1.50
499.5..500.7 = 1.33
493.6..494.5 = 1.47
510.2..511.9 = 1.14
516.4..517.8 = 1.02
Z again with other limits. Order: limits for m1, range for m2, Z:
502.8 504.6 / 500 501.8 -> -1.36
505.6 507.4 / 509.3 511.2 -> -0.80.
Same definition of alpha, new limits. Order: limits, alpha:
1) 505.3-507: 0.19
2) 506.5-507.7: 0.12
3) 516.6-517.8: 0.34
